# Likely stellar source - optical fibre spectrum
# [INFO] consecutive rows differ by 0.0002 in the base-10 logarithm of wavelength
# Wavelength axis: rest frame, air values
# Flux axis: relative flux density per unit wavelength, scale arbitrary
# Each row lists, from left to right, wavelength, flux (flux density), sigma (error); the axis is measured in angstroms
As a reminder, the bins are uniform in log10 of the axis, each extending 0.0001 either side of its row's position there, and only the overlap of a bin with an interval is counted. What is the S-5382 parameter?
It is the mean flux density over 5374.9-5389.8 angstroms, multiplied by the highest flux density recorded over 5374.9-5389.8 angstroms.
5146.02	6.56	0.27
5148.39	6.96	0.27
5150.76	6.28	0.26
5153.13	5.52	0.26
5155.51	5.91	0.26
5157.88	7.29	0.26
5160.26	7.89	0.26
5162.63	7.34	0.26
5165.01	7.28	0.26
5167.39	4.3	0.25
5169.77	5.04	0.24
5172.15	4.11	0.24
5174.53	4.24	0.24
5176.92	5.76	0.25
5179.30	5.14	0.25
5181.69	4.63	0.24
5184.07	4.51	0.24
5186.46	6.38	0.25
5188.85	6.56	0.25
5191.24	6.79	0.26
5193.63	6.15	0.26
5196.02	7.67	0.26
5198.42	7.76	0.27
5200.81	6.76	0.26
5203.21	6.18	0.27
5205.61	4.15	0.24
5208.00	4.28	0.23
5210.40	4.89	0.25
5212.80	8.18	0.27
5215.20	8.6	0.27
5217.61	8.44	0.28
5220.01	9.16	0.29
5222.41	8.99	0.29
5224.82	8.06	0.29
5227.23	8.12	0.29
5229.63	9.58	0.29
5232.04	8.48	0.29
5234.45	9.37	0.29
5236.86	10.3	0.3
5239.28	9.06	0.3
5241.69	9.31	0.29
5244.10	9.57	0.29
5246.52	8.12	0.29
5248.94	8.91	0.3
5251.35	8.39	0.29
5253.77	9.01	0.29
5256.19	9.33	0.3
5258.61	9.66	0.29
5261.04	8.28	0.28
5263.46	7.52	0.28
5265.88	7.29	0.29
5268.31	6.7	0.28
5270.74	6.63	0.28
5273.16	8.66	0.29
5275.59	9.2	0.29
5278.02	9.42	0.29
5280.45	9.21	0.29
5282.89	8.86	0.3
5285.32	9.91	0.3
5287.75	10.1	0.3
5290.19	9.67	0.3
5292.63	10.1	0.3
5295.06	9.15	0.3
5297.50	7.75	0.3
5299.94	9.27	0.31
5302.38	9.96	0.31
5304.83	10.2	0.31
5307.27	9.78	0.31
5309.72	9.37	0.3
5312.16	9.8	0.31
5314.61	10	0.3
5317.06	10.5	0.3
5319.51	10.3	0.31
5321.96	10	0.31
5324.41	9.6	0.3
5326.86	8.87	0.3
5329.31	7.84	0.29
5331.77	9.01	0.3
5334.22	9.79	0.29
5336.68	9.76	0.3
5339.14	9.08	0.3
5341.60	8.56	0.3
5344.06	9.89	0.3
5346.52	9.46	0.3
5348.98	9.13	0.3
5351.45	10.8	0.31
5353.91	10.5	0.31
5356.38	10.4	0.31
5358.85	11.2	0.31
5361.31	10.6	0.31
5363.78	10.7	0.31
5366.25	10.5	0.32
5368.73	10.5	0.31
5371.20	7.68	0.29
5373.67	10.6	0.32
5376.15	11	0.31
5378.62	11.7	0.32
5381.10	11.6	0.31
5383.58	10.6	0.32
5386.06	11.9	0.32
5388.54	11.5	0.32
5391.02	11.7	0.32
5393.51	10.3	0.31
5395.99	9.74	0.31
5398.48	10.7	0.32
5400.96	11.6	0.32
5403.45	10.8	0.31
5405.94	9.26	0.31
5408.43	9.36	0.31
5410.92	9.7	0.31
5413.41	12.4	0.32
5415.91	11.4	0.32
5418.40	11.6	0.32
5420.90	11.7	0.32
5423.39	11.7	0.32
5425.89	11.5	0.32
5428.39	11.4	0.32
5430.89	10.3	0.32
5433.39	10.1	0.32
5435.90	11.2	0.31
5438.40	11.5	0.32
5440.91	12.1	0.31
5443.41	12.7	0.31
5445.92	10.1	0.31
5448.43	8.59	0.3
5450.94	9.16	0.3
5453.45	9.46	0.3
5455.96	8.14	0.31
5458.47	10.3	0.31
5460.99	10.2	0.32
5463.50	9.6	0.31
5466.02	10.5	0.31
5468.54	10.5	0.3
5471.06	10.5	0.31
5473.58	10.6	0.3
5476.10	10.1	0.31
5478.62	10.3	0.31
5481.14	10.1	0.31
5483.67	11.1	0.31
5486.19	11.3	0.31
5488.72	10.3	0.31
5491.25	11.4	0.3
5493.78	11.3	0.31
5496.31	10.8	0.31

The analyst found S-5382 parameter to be 135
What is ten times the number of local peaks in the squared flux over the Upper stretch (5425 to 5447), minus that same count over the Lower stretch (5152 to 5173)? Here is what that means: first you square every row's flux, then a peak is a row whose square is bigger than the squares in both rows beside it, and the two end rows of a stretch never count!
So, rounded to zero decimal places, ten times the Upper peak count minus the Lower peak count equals 8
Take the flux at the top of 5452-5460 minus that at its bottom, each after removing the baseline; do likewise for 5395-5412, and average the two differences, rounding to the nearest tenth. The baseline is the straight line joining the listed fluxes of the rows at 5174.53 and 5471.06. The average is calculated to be 0.2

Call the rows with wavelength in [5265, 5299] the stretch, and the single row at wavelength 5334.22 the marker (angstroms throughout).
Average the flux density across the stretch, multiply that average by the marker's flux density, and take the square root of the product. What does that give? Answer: 9.3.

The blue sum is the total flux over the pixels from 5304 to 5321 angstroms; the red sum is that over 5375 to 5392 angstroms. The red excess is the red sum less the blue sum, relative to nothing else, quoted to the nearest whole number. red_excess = 10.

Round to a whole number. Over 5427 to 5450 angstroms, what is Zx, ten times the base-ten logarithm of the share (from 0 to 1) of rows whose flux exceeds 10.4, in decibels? -3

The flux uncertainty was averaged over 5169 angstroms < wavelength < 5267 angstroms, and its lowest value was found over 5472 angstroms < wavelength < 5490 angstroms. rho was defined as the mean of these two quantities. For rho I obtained 0.286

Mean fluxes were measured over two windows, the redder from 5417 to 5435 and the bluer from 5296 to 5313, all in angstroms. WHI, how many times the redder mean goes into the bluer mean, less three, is -2.16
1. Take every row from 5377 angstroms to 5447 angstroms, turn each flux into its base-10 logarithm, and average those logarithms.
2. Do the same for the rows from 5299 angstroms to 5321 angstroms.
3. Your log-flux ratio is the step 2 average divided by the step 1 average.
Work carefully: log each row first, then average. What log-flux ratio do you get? 0.955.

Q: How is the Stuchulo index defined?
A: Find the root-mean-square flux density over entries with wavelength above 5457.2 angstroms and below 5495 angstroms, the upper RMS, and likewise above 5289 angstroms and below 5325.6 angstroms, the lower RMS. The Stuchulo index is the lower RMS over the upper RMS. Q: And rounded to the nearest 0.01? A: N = 0.92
